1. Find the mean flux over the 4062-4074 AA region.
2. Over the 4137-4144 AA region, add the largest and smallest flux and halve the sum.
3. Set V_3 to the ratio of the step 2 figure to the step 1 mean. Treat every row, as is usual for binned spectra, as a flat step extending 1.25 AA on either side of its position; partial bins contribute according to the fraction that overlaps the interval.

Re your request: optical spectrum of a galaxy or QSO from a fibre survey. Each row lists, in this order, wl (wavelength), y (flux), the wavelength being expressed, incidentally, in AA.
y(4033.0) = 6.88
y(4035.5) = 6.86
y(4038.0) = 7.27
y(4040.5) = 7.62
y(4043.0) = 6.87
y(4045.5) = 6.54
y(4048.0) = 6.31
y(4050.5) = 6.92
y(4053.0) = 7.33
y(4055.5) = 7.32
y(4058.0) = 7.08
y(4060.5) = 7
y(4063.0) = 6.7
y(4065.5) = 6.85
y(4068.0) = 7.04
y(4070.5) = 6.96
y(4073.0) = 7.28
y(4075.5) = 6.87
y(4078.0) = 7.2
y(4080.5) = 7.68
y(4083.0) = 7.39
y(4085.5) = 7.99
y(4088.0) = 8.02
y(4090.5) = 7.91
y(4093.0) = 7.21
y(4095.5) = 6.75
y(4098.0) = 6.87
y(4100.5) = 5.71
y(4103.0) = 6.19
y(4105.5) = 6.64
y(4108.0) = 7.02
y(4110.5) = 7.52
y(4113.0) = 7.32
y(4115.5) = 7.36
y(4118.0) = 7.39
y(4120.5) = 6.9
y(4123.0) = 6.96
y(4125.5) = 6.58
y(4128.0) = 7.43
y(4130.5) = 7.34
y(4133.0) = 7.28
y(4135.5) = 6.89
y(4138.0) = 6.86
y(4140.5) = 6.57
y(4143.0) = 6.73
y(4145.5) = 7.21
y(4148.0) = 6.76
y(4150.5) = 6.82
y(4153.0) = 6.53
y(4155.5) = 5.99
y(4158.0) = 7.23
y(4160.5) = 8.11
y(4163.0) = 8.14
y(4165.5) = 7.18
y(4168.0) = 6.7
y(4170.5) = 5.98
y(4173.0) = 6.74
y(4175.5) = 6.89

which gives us 0.964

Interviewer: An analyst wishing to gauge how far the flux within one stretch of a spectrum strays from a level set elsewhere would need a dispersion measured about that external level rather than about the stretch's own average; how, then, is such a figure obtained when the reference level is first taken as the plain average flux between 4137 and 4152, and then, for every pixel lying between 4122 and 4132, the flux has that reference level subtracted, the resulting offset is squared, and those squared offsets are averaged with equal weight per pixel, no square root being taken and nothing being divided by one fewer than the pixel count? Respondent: 0.18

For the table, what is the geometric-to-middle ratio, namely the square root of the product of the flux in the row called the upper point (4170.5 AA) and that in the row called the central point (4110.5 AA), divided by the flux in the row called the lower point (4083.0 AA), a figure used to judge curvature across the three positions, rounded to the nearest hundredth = 0.91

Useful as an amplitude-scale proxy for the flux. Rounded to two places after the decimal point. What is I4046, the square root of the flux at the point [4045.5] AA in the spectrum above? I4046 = 2.56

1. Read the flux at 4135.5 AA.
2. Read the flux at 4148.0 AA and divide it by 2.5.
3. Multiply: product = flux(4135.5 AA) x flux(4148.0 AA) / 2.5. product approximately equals 18.6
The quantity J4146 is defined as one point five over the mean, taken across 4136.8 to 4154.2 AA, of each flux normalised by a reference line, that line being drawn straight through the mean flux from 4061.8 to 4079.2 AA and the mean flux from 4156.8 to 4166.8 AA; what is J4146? 1.67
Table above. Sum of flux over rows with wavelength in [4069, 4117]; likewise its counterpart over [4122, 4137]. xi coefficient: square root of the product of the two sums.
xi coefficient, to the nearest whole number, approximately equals 76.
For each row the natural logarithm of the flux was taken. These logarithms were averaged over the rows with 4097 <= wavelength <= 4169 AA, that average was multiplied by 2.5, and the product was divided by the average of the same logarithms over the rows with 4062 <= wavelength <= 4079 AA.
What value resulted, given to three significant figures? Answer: 2.49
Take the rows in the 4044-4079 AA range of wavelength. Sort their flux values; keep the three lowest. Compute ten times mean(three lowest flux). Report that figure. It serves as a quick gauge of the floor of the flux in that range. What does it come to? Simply 65.2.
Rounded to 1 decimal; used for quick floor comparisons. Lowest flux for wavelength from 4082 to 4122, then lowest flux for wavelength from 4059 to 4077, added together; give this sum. 12.4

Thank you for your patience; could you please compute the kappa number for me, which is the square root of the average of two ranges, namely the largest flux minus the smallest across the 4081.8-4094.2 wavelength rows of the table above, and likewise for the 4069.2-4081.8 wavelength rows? 0.90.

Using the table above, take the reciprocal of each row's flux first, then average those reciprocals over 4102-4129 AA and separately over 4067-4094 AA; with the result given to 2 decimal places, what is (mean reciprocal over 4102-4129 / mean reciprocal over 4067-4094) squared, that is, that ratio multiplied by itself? 1.11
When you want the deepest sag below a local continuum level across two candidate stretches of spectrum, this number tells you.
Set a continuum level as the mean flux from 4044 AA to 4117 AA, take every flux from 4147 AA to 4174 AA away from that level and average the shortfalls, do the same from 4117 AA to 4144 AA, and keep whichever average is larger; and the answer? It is 0.14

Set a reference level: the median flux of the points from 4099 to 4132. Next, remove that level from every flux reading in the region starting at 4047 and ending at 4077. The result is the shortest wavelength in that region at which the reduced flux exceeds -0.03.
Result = 4053.0 AA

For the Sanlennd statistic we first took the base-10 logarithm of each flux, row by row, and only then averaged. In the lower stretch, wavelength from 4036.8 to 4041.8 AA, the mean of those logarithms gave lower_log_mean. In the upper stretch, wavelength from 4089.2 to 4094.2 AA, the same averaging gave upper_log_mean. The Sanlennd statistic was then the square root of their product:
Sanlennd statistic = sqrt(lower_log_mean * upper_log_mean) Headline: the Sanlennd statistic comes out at 0.875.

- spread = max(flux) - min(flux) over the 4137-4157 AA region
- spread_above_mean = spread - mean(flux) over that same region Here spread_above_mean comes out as -5.5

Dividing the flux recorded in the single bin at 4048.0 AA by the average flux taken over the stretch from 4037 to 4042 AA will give 0.85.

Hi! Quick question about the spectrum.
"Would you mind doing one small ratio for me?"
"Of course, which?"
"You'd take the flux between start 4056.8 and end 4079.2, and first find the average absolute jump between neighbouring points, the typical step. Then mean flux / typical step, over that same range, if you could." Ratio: 30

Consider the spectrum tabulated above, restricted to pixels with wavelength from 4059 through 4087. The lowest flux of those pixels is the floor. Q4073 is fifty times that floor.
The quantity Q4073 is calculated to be 335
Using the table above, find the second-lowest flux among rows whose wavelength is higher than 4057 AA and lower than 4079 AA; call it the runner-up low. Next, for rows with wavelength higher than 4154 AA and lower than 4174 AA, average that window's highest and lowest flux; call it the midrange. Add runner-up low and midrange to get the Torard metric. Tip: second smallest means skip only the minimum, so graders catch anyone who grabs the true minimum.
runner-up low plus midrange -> 13.91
